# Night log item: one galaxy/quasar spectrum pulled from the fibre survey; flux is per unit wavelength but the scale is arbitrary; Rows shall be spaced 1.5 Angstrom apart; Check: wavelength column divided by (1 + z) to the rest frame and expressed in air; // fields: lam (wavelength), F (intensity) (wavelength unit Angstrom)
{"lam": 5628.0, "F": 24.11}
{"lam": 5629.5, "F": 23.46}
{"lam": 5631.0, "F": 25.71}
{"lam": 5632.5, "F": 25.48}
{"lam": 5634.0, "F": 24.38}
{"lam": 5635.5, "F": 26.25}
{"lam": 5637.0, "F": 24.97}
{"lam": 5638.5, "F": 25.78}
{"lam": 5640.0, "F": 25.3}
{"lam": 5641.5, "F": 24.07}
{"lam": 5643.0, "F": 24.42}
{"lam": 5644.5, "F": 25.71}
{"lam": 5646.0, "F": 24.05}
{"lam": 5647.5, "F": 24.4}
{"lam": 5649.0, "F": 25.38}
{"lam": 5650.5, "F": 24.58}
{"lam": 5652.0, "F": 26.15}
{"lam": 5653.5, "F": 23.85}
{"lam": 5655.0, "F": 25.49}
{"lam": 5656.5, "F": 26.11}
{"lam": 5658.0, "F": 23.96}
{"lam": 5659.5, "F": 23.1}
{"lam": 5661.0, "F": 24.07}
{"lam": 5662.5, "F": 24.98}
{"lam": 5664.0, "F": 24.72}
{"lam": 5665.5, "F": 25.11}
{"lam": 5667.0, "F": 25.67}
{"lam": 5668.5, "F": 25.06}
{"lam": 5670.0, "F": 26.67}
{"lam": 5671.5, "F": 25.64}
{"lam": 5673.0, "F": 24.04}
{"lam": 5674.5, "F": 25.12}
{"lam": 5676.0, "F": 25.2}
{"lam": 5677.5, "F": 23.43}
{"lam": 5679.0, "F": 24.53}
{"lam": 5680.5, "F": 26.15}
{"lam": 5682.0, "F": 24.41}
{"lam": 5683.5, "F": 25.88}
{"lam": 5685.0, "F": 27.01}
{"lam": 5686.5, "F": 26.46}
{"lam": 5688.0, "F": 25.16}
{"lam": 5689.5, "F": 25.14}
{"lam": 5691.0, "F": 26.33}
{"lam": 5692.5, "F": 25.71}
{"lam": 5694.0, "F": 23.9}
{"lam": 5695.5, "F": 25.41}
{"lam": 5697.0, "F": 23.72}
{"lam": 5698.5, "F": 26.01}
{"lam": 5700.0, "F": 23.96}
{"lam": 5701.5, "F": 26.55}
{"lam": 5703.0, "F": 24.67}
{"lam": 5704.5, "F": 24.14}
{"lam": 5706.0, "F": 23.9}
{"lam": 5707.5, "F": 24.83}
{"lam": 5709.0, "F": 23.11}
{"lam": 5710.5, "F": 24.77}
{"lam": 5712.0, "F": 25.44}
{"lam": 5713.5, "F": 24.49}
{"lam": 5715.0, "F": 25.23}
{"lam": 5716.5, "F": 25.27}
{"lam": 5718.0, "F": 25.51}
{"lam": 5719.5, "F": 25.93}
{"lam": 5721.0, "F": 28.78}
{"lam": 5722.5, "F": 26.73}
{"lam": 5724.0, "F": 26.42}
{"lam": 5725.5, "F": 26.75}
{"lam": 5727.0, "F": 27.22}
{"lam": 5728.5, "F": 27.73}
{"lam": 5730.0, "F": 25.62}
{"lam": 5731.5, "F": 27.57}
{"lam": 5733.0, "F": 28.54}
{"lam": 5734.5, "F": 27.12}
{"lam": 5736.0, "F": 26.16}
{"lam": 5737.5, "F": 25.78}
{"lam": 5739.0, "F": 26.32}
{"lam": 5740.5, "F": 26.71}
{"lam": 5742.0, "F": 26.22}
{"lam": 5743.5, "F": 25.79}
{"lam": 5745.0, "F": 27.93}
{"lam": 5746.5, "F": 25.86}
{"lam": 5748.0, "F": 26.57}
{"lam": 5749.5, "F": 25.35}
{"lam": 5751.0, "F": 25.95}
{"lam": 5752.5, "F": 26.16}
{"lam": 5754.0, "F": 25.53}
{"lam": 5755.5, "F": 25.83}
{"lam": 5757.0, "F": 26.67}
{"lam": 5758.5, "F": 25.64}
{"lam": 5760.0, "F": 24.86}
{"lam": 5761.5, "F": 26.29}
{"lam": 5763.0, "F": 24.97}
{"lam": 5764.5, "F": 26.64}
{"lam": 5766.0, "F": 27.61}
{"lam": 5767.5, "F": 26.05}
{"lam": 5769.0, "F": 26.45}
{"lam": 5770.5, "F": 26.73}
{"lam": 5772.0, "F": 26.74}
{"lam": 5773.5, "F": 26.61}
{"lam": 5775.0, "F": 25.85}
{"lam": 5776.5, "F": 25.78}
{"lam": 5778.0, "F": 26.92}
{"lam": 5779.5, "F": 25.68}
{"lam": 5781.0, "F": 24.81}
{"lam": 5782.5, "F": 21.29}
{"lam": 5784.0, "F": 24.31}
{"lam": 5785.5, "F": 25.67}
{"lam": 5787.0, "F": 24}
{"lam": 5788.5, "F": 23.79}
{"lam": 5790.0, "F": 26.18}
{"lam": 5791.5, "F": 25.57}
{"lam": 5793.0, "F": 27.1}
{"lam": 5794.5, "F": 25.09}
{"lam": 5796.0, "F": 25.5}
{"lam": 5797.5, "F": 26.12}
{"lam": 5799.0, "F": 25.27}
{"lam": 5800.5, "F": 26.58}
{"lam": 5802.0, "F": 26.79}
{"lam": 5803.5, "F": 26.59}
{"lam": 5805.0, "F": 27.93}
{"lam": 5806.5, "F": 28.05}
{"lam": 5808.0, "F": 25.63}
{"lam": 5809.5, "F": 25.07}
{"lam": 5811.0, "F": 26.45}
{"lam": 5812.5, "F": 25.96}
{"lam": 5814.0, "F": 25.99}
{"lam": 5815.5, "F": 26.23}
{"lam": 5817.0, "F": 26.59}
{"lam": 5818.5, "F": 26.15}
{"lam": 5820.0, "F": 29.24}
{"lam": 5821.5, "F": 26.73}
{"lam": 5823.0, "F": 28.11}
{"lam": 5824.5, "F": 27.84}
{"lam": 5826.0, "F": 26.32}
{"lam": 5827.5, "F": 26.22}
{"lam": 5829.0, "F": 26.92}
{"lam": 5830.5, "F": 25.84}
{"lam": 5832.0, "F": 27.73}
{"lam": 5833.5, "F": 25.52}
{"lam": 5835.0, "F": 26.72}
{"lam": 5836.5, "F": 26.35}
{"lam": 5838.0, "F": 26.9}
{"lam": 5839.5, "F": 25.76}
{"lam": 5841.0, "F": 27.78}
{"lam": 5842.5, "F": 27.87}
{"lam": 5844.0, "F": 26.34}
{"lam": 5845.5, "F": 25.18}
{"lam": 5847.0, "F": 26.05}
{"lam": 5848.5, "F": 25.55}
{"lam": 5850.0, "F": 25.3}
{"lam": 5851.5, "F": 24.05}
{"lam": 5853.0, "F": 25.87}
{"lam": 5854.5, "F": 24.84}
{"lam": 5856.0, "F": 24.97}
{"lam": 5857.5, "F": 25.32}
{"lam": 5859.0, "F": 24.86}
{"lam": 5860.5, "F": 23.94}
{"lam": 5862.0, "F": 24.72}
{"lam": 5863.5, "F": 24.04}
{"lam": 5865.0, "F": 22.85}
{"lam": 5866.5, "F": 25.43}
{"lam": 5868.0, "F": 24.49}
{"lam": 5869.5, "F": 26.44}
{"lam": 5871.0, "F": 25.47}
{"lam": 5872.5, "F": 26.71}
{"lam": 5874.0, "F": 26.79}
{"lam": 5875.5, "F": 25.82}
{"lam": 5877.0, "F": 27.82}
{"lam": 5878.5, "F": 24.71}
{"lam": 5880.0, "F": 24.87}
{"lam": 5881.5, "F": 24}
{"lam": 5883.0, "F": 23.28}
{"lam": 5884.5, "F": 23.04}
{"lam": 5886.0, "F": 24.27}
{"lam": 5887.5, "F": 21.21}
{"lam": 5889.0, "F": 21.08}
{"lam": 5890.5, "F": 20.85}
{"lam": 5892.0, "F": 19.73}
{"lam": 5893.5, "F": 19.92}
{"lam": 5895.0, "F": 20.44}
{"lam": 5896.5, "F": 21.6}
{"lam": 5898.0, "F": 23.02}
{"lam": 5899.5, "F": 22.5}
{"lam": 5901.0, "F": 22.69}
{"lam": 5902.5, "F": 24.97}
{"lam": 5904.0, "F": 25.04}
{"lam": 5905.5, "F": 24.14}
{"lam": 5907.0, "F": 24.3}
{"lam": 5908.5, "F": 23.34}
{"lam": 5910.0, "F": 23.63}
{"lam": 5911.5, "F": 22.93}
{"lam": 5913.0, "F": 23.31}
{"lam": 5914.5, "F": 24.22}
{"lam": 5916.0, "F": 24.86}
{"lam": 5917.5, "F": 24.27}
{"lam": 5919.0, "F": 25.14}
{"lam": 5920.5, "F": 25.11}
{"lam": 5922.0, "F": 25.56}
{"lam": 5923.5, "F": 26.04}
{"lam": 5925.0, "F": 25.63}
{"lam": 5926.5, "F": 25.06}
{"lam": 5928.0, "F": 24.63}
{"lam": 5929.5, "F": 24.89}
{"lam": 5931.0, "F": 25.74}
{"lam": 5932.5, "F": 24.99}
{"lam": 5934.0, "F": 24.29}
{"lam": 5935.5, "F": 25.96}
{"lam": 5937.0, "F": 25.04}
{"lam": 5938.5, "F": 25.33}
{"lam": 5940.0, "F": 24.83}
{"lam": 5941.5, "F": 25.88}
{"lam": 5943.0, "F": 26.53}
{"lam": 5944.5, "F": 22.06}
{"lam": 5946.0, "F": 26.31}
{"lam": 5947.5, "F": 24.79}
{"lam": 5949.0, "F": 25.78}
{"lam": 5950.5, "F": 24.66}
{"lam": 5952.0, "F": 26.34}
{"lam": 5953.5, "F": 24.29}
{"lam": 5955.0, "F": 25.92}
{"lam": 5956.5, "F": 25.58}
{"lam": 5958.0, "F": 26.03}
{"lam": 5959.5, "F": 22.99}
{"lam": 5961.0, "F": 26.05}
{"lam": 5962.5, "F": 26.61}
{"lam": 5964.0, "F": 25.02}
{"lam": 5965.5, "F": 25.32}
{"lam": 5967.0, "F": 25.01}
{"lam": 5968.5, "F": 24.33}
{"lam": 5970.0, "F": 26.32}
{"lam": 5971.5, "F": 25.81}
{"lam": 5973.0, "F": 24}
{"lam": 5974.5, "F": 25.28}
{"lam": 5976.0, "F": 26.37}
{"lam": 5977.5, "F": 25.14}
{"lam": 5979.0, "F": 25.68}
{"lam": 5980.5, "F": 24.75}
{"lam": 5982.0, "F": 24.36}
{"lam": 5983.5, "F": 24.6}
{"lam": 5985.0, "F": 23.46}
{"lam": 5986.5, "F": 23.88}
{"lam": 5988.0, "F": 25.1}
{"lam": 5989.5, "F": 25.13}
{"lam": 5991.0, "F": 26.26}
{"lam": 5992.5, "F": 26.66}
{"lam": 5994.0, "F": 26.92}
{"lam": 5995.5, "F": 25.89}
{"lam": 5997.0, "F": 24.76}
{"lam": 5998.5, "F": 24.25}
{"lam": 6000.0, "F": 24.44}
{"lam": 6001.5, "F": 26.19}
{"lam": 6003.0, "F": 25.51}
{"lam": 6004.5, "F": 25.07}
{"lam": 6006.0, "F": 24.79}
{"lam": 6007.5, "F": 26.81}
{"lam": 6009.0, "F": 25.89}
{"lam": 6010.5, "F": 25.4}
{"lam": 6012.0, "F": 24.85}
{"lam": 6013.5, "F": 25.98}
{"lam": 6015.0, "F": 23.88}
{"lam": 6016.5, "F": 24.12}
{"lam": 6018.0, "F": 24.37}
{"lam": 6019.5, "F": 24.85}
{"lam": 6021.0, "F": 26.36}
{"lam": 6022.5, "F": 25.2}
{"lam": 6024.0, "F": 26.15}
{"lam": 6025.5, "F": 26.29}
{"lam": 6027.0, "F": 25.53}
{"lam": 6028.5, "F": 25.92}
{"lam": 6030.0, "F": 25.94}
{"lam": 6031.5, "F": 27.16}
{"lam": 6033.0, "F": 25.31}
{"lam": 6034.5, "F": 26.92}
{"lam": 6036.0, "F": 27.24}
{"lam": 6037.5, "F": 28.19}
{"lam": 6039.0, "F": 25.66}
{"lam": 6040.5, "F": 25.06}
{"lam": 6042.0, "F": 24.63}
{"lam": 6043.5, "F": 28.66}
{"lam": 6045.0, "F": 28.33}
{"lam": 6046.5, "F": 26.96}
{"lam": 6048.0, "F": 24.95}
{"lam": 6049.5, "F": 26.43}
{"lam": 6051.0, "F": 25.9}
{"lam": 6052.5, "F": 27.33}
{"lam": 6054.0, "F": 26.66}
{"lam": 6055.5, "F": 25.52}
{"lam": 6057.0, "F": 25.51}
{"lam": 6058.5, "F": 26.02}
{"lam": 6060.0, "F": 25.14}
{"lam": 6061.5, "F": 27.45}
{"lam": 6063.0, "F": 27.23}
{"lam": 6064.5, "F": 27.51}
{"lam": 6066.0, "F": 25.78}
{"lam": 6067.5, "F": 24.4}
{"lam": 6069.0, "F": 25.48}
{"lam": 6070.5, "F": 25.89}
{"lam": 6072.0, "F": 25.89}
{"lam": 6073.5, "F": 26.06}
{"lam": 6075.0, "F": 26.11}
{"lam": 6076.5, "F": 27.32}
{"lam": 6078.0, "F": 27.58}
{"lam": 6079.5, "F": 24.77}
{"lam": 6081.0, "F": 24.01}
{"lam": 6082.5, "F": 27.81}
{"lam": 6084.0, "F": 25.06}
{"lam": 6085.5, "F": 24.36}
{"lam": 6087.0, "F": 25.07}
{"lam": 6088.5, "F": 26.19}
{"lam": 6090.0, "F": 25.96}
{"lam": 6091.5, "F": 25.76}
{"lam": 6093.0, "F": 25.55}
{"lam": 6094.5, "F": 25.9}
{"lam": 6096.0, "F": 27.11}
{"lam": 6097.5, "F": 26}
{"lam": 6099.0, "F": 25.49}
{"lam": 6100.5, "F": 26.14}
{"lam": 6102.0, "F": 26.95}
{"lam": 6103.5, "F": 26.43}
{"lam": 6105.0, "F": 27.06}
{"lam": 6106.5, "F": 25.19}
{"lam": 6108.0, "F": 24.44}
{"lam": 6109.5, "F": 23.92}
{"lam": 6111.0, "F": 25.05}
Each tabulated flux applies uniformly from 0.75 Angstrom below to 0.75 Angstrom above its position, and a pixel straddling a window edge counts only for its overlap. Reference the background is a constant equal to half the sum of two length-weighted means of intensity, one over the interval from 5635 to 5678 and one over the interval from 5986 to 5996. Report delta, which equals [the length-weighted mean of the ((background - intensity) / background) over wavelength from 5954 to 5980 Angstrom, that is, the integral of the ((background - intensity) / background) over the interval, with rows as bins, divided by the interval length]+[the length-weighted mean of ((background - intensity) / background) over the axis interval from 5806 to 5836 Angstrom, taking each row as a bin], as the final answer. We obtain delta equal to -0.05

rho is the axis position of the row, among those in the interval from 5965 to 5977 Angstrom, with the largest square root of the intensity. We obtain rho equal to 5976.0 Angstrom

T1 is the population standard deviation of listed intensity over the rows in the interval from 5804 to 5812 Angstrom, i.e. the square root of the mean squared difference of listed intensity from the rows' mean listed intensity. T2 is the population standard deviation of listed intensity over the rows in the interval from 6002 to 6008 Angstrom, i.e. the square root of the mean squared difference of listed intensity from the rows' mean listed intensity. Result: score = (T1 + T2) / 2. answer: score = 0.99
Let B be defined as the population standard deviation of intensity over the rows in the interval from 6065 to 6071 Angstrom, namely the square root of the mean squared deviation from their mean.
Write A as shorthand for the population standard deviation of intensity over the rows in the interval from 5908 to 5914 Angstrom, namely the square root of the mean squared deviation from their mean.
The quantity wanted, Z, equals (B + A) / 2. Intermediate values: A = 0.25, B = 0.59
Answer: 0.42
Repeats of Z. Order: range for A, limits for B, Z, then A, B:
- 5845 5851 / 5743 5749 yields 0.60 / 0.33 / 0.86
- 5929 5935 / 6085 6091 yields 0.62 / 0.52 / 0.73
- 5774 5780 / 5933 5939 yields 0.55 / 0.50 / 0.60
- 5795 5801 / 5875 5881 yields 0.88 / 0.52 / 1.24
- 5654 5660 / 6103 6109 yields 1.11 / 1.20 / 1.03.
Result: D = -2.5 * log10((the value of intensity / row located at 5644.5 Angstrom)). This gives -3.53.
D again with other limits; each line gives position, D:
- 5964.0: -3.50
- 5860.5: -3.45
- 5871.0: -3.52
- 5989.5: -3.50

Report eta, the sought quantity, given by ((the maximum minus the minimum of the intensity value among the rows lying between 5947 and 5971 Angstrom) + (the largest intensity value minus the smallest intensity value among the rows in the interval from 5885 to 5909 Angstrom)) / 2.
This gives 4.5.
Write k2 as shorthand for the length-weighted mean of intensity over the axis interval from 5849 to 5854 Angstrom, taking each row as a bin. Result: 25.1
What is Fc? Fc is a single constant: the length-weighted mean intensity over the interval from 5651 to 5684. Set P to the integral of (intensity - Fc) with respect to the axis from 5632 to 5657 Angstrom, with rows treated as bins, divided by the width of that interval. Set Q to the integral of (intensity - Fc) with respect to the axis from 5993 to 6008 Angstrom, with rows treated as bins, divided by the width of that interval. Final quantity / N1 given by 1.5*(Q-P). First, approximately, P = 0.11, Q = 0.50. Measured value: 0.6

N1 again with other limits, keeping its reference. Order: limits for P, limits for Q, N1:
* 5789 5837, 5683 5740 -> -1.1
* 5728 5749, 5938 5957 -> -2.1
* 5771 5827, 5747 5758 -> -0.1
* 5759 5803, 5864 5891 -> -1.9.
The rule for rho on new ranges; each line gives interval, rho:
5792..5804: 5793.0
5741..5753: 5745.0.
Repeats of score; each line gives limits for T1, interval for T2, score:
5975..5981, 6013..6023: 0.74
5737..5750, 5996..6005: 0.68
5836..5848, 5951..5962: 1.01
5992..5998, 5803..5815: 0.91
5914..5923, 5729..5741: 0.70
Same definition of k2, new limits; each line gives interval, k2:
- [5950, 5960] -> 25.2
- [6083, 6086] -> 25.0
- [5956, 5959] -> 25.6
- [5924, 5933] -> 25.2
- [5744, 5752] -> 26.3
